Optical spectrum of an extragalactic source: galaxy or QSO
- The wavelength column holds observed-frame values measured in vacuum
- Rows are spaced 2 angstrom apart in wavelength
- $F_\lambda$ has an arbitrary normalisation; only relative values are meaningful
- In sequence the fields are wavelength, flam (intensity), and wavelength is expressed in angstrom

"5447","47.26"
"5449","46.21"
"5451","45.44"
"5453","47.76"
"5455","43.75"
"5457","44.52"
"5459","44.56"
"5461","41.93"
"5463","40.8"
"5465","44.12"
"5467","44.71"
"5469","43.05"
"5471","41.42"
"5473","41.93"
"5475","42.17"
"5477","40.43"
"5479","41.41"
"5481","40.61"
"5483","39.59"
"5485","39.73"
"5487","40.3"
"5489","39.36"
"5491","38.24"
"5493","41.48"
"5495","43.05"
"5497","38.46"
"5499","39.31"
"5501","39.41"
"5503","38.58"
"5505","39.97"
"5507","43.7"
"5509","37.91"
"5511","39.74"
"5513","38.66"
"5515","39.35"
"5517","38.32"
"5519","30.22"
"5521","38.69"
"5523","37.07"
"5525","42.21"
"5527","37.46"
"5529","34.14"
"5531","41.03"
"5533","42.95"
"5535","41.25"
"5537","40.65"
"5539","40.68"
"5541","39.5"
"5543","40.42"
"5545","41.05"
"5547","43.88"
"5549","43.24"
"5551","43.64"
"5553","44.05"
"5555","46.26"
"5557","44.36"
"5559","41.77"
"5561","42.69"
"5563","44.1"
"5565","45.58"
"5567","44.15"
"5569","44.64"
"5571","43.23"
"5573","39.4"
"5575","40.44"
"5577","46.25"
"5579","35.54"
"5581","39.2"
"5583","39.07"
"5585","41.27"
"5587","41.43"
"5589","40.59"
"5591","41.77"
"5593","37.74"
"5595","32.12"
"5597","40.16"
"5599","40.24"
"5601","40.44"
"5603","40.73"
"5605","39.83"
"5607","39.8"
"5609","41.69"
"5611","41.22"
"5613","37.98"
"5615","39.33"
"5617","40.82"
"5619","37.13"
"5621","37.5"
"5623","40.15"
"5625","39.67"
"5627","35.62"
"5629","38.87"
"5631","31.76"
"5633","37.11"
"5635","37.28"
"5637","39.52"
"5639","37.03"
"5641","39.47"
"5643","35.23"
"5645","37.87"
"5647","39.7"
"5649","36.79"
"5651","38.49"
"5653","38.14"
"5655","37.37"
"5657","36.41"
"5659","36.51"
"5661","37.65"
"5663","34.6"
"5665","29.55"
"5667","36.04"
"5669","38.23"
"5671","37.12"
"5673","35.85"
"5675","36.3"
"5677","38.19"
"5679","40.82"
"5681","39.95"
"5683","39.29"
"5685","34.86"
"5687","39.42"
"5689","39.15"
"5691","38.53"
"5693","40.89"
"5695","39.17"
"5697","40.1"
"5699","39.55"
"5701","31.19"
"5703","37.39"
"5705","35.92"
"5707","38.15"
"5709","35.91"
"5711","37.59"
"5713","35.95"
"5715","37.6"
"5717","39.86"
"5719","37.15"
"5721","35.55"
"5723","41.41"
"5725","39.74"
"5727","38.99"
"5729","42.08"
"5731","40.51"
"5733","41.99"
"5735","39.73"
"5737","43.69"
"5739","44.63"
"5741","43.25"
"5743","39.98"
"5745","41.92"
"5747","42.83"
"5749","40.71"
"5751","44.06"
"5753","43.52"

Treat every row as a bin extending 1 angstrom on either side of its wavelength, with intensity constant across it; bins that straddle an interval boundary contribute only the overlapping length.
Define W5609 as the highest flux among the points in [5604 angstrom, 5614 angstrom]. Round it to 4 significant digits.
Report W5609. 41.69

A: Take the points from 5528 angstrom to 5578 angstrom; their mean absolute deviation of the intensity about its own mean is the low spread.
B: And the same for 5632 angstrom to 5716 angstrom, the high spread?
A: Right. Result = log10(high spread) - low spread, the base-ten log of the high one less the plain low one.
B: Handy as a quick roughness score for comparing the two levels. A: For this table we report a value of -1.9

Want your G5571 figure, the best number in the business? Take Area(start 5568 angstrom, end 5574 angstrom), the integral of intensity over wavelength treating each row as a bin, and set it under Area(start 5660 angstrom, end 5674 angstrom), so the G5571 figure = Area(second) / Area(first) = 2.0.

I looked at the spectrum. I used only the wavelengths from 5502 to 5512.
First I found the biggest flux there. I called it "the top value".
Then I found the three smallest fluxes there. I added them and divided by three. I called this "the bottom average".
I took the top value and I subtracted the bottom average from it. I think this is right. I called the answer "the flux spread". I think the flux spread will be 5.0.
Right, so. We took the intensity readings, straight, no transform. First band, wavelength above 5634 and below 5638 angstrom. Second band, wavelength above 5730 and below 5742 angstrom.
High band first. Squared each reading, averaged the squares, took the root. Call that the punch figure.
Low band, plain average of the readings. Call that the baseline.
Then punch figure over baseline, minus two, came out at -0.90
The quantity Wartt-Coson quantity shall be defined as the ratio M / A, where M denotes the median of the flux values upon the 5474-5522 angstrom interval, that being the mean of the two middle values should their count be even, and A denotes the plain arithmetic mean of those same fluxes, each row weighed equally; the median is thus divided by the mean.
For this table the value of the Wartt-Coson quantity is 1.00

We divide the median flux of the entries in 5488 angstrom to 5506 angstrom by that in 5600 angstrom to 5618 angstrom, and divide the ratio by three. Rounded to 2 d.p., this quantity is 0.32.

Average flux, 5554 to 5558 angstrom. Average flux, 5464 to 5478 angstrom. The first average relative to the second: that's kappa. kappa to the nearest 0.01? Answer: 1.06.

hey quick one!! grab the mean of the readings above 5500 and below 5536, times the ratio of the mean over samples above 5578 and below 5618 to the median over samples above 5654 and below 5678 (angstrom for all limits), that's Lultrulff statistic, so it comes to 42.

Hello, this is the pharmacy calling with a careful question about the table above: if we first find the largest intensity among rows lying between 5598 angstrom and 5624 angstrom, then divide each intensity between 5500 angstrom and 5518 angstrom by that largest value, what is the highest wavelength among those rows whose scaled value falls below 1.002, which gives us 5517 angstrom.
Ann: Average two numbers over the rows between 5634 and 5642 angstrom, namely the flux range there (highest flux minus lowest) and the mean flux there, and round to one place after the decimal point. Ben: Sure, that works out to 20.4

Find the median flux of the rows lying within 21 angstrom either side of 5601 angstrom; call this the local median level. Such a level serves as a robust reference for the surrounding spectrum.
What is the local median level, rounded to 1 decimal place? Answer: 40.2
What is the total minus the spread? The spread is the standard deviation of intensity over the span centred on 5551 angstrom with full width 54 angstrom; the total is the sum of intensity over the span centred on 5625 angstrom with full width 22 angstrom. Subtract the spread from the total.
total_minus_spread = 413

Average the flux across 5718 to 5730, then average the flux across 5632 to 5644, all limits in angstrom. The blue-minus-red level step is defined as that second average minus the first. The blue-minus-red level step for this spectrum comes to -2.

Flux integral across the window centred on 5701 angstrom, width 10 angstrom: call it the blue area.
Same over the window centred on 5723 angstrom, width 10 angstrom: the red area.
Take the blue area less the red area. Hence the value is -17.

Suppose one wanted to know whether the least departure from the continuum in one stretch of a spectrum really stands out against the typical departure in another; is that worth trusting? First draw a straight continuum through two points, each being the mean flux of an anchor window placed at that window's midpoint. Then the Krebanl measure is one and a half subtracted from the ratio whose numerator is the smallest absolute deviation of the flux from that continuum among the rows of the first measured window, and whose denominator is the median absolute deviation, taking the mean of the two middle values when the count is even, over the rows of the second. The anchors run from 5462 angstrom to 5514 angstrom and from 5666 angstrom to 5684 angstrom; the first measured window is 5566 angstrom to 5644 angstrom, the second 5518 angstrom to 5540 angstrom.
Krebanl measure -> -1.47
